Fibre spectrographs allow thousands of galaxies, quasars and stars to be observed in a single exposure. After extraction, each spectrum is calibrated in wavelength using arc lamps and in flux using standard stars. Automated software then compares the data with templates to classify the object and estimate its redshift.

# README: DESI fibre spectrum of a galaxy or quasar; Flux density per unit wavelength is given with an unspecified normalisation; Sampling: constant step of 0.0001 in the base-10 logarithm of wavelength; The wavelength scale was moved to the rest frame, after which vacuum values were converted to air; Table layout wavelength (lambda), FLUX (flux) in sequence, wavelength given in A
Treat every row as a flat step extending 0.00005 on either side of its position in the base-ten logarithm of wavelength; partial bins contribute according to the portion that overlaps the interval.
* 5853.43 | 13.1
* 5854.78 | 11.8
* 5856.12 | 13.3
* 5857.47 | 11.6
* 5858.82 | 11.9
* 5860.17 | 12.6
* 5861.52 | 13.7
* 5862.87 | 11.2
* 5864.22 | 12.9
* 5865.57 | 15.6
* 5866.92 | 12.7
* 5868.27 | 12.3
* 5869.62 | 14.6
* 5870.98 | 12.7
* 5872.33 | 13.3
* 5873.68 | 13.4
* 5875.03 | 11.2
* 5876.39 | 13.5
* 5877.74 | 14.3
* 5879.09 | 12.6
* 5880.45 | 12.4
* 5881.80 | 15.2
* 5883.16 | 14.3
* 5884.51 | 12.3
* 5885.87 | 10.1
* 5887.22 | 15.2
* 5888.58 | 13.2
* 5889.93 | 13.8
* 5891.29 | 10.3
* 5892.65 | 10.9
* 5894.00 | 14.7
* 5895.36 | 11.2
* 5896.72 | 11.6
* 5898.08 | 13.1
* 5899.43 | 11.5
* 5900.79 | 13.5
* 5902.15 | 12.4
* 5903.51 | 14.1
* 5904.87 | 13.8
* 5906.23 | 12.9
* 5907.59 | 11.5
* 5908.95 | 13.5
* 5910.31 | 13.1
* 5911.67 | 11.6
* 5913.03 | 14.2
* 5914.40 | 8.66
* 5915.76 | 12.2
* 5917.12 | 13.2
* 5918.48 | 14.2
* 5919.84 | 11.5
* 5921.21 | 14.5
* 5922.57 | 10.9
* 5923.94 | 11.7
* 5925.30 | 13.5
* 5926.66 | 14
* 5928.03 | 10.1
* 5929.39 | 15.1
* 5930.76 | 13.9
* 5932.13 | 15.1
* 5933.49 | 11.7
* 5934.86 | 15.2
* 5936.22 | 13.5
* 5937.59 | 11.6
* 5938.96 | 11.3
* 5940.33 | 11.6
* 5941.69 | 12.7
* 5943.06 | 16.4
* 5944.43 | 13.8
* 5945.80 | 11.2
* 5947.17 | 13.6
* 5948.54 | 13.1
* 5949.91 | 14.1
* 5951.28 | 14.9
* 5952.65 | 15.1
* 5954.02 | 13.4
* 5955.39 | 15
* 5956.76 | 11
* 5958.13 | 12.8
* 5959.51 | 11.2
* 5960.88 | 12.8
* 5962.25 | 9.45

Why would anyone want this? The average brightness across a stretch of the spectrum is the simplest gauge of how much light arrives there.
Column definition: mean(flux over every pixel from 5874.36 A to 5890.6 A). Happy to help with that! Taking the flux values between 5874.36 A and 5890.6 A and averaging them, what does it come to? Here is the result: 13.2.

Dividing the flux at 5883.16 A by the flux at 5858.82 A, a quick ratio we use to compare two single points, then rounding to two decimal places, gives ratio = 1.20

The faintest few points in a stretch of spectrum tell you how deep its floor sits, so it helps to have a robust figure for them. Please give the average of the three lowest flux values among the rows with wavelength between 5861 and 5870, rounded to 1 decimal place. 12.1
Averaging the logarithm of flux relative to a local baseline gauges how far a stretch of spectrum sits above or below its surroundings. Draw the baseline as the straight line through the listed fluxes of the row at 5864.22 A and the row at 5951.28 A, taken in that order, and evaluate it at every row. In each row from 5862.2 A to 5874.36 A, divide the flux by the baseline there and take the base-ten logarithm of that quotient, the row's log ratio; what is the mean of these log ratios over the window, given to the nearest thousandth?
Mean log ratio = 0.005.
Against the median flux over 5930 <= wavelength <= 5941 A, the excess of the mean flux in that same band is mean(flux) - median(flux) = 0.39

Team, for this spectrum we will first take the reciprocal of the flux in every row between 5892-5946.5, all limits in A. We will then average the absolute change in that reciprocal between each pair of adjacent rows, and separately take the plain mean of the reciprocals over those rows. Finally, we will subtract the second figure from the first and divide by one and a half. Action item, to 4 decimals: -0.0443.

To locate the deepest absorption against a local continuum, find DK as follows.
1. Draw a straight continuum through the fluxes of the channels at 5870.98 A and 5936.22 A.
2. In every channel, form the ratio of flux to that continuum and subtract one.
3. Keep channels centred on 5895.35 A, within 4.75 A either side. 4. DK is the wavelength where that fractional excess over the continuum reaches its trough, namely 5891.29 A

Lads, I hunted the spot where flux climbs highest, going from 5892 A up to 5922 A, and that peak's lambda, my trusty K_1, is 5894.00 A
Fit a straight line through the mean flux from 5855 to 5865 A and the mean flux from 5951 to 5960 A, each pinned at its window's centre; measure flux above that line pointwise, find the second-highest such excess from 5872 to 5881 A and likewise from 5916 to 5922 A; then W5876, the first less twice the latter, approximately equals -1.5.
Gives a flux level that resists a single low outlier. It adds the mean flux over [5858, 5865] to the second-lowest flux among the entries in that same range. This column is 24.4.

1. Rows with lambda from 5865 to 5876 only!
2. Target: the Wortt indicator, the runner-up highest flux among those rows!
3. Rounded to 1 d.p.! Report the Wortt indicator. 14.6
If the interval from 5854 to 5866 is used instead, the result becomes 13.7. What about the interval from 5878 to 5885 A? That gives 14.3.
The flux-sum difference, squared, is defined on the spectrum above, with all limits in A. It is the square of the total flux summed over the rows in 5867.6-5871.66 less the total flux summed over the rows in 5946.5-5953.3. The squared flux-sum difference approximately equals 973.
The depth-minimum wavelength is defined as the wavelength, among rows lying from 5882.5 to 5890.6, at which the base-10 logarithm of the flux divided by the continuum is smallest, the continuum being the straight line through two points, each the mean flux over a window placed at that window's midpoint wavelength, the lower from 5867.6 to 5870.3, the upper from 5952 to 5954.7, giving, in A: 5885.87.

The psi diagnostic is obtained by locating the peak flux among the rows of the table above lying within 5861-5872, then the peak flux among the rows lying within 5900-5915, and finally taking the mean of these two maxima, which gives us 14.9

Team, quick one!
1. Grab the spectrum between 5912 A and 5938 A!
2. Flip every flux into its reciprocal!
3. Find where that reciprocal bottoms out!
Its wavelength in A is 5934.86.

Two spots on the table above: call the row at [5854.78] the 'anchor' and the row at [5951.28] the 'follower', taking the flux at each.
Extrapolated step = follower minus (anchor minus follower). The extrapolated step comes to 18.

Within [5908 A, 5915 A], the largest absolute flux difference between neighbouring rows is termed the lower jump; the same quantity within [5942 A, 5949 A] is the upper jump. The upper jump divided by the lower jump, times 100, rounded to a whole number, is 47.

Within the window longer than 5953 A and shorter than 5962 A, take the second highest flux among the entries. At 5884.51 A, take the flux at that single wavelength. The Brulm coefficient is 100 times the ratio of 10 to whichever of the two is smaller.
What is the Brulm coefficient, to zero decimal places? 81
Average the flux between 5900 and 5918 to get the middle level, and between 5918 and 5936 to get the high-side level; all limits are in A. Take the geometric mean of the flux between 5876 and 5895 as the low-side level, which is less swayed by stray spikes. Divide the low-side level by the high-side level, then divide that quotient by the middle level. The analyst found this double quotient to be 0.0775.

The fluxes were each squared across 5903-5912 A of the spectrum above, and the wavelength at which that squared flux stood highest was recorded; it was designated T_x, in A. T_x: 5903.51 A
